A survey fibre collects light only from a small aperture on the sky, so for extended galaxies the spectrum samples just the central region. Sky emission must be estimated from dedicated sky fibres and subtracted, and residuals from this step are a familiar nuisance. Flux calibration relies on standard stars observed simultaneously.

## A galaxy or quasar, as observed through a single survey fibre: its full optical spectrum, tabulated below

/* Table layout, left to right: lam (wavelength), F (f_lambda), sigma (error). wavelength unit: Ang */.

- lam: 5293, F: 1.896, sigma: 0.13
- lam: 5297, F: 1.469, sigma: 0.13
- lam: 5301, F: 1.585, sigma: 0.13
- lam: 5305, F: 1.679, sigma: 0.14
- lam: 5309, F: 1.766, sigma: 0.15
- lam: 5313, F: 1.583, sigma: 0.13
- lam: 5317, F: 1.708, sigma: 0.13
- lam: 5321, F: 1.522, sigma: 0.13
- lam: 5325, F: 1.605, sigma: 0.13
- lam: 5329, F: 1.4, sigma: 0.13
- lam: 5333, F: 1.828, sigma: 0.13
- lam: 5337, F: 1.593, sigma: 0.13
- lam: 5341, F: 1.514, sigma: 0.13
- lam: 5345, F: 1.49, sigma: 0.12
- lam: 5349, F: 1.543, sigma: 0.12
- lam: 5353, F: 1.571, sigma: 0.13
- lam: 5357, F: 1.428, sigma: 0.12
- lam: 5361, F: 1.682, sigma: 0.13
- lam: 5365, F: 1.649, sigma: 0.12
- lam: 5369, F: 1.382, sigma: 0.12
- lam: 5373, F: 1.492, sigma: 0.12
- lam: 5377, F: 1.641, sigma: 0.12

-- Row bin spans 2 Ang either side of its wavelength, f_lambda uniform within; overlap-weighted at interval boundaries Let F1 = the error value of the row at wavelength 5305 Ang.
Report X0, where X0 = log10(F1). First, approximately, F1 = 0.140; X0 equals -0.85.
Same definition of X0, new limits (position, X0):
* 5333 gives -0.89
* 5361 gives -0.89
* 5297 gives -0.89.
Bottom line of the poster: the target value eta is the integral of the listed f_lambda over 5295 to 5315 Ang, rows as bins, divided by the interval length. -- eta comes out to 1.62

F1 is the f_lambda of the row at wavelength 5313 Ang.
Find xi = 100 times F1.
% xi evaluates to 158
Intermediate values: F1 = 1.583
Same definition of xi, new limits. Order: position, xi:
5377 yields 164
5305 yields 168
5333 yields 183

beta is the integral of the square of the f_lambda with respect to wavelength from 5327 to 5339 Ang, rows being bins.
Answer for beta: 31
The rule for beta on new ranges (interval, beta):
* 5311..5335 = 62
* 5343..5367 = 59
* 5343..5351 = 18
